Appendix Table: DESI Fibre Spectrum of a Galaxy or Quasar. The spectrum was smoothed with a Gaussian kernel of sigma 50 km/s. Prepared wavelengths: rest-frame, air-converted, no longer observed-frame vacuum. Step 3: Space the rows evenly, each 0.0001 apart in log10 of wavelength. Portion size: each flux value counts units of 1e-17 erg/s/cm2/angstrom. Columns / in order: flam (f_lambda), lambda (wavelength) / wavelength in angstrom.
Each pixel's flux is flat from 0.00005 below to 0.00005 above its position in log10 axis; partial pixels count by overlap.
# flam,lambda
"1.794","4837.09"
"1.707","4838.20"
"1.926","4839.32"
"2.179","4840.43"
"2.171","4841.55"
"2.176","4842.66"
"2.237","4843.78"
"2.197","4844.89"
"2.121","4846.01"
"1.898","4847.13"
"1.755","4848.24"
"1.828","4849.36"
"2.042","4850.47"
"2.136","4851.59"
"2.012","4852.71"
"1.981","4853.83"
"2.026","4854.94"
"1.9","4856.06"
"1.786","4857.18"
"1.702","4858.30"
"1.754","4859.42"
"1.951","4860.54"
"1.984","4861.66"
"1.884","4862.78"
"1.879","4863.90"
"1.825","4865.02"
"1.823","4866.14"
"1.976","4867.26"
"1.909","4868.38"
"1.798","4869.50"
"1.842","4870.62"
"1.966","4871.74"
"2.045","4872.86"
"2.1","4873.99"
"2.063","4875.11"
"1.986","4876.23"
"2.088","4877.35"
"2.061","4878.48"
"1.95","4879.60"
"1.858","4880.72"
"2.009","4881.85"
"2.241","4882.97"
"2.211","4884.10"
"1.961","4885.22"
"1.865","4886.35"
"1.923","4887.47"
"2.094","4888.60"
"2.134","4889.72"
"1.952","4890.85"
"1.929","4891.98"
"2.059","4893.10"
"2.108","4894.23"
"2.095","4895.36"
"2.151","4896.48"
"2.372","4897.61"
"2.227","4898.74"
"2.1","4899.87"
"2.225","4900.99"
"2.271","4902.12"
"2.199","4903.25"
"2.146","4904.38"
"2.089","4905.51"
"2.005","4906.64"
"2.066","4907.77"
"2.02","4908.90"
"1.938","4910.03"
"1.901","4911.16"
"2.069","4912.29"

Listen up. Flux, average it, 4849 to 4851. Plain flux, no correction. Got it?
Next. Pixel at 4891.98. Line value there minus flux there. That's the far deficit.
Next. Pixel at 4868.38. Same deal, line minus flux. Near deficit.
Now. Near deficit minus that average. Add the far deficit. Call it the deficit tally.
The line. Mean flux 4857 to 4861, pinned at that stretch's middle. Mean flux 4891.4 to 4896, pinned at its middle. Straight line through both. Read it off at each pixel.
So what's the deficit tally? -1.9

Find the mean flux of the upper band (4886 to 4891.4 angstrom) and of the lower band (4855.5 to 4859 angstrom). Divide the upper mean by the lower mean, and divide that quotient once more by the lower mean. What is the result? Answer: 0.62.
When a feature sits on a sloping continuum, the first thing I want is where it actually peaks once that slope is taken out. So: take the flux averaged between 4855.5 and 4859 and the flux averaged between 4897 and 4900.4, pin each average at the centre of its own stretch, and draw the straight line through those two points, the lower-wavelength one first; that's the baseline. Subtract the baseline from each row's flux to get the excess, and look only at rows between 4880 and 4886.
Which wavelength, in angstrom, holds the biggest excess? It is 4882.97 angstrom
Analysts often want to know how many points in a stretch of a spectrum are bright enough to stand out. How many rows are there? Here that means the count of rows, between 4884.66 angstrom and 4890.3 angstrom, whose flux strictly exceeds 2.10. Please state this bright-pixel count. 1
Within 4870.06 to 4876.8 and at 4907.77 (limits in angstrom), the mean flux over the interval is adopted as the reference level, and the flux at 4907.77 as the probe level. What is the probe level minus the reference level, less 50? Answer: -49.9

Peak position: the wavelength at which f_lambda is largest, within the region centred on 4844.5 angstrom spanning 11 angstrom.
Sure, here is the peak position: 4843.78 angstrom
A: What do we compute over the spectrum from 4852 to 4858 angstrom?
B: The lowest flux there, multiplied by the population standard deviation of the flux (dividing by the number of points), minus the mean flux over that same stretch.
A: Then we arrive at -1.78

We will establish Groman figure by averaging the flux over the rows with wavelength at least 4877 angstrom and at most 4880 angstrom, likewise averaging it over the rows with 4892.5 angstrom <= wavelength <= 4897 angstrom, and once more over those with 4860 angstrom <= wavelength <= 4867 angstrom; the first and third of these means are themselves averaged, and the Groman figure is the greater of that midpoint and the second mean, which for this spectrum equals 2.10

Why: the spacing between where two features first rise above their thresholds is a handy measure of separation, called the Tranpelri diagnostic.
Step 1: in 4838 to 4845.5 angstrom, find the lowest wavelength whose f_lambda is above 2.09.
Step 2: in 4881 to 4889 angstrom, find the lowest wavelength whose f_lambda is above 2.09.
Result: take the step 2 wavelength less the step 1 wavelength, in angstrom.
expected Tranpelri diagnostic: 42.5 angstrom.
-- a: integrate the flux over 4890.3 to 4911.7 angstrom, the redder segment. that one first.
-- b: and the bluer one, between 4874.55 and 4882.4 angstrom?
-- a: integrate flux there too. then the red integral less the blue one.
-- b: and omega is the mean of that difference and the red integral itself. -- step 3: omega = 37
